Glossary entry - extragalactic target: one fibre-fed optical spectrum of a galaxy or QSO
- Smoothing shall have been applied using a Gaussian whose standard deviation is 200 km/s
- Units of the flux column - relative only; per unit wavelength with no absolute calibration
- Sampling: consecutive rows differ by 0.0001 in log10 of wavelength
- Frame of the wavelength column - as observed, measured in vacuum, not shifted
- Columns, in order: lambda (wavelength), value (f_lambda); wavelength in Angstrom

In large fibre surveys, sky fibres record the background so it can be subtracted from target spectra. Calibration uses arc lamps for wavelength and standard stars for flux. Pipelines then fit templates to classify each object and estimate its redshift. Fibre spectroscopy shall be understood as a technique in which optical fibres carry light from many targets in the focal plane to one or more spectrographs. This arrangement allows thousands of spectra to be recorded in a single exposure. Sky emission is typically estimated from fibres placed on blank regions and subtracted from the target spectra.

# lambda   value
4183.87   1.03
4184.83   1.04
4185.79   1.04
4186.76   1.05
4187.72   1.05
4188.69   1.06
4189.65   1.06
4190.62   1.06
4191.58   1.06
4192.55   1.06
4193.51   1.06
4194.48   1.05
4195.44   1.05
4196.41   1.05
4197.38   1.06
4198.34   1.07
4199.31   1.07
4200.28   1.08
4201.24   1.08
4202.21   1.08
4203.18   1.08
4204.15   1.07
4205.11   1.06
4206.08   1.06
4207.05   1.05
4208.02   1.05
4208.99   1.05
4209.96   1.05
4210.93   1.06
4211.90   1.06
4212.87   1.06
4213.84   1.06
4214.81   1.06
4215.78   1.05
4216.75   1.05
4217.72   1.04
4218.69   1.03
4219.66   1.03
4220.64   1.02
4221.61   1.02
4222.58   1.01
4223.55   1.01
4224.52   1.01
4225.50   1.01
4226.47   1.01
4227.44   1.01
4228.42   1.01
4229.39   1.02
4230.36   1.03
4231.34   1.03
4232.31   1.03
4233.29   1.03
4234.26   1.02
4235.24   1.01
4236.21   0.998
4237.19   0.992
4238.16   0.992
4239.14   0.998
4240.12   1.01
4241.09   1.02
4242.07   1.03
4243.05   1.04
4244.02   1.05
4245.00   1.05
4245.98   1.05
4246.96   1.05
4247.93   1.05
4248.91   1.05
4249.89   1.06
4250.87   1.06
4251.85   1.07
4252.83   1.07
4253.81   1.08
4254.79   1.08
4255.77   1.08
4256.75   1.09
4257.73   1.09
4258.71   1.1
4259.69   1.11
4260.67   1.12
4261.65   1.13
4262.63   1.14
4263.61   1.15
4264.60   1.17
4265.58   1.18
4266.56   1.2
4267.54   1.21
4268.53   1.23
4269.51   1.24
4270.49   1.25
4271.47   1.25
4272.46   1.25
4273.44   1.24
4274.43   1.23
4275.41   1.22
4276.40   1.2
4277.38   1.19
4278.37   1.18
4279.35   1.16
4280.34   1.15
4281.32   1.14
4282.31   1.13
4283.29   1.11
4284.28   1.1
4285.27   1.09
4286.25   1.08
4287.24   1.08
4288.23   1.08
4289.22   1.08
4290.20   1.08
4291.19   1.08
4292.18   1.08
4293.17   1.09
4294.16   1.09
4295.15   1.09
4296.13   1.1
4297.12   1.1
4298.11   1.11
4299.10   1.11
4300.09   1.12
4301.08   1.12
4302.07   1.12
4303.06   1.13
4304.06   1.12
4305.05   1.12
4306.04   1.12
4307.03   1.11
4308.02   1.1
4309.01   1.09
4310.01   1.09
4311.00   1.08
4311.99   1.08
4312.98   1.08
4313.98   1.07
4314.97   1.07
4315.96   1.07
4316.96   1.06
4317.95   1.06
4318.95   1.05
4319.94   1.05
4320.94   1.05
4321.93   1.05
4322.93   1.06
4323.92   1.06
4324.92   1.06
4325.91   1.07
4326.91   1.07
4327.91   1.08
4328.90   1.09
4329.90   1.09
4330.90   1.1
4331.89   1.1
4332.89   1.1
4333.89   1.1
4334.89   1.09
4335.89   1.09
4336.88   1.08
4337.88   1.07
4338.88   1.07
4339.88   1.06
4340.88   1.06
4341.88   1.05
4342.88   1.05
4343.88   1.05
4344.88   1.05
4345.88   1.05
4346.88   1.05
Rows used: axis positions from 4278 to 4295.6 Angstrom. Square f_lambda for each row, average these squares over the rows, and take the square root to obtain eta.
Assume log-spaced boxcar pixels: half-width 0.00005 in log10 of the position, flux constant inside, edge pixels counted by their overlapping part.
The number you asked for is 1.11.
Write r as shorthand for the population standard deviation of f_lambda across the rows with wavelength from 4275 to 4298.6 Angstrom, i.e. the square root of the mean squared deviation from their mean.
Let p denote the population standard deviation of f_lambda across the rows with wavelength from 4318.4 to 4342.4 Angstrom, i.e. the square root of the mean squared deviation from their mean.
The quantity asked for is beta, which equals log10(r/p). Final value 0.38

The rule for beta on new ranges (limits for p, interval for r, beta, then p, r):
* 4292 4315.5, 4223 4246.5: -0.02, 0.018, 0.017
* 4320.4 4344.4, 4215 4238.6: -0.07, 0.018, 0.015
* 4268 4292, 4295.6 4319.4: -0.46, 0.066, 0.023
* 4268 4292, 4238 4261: -0.31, 0.066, 0.032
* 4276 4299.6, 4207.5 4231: -0.27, 0.037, 0.020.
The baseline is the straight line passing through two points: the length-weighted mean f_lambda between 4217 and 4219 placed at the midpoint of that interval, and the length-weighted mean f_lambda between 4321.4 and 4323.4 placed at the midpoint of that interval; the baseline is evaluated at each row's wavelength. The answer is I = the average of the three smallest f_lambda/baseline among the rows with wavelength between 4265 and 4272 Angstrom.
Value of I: 1.14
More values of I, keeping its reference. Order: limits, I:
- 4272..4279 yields 1.14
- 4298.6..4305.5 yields 1.06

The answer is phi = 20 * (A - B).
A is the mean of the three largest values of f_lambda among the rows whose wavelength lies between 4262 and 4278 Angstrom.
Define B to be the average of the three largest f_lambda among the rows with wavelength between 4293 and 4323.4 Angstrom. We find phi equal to 2.5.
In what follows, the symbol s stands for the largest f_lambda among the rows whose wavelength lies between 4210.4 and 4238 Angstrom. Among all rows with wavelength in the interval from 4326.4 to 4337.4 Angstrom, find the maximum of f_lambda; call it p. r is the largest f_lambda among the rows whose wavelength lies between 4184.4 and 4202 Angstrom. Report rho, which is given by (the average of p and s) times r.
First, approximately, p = 1.1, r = 1.08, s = 1.06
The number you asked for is 1.17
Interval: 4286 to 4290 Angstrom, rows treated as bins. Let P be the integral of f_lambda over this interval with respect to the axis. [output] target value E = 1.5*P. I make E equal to 6.5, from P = 4.3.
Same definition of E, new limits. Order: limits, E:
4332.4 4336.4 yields 6.6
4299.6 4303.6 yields 6.7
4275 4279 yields 7.2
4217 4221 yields 6.2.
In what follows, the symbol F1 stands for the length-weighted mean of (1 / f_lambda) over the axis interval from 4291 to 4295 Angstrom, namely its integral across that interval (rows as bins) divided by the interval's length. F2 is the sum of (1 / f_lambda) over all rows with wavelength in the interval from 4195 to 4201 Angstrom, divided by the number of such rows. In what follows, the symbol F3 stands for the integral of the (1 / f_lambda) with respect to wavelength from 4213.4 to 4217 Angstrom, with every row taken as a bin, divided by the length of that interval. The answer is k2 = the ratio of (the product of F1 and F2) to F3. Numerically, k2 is 0.91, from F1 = 0.92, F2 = 0.941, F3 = 0.948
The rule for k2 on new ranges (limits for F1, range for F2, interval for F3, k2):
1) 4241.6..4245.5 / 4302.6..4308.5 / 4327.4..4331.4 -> 0.94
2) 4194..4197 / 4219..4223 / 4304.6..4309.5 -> 1.03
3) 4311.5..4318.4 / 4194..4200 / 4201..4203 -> 0.96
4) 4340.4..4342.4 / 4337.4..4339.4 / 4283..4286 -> 0.97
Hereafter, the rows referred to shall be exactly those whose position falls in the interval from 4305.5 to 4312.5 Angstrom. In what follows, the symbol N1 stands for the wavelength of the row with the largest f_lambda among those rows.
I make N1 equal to 4306.04 Angstrom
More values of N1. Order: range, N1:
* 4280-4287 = 4280.34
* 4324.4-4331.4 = 4330.90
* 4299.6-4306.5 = 4303.06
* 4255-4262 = 4261.65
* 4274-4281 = 4274.43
